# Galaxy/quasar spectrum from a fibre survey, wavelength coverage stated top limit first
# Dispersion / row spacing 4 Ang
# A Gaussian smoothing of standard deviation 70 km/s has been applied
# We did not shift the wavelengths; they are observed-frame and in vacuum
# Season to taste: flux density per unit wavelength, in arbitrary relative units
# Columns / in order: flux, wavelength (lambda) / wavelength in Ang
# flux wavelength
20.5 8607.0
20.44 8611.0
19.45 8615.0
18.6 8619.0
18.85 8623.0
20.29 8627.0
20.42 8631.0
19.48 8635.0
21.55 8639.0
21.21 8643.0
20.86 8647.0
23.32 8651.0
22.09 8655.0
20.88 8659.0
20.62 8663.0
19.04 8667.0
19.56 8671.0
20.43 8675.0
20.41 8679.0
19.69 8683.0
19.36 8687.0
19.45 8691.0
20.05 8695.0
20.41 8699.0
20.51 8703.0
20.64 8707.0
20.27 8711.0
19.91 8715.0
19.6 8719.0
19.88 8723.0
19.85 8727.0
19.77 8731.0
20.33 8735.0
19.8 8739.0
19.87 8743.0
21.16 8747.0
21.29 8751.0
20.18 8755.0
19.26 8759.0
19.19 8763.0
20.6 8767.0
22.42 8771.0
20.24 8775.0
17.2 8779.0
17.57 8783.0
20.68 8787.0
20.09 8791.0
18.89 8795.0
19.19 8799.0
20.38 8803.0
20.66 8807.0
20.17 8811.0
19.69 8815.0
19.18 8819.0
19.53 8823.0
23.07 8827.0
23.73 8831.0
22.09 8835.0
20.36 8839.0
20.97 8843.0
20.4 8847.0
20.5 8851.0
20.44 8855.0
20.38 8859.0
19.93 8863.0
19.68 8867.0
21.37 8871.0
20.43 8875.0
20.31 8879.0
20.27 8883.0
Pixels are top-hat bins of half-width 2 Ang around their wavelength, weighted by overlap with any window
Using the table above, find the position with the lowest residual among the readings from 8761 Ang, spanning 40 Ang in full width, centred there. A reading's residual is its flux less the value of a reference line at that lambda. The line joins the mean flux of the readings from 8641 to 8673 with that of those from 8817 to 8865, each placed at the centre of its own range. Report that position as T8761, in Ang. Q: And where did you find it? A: 8779.0 Ang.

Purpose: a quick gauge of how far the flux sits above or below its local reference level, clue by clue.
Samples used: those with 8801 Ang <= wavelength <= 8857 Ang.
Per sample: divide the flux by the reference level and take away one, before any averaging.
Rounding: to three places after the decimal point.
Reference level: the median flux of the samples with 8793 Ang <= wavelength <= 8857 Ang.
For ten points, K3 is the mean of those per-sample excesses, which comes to 0.020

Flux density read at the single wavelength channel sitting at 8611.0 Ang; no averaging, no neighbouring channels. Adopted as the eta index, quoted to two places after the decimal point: 20.44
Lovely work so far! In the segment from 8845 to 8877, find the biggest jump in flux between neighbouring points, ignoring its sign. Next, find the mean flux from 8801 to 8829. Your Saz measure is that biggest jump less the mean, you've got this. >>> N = -18.7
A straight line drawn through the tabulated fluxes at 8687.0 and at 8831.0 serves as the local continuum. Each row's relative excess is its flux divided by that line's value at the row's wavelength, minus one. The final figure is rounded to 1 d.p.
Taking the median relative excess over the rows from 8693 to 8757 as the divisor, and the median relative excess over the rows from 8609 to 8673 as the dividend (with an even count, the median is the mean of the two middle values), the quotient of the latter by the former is -7.4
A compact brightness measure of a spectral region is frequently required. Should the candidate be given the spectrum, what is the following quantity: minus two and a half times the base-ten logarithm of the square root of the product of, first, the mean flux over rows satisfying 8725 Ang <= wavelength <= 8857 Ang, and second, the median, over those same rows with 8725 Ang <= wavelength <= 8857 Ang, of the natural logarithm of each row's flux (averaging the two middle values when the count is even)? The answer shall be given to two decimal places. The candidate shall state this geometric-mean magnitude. -2.23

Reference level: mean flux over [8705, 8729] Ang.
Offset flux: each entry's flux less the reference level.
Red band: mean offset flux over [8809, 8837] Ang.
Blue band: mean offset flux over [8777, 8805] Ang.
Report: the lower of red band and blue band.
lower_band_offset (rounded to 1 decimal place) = -0.9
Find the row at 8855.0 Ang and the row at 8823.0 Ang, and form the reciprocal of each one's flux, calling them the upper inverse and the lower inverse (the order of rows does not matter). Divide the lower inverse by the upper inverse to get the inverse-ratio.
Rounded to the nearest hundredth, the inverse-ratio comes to 1.05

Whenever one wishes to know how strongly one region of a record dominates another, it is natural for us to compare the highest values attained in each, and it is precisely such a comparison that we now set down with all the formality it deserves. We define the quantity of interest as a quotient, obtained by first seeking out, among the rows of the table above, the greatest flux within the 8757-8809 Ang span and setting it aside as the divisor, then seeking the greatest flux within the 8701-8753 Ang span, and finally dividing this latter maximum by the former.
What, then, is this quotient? 0.95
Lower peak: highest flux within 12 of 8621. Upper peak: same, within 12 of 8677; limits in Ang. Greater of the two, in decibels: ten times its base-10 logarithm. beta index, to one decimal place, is 13.1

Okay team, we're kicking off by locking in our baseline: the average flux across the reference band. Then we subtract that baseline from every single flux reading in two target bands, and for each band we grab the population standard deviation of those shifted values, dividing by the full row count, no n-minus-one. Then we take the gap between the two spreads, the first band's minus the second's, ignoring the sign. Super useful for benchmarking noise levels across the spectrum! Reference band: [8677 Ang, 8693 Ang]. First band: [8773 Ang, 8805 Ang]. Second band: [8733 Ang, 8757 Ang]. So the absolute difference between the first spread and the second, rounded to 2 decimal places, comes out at 0.65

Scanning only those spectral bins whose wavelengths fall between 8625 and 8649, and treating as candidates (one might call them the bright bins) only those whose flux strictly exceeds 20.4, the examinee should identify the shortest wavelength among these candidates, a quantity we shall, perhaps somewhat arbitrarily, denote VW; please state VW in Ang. 8631.0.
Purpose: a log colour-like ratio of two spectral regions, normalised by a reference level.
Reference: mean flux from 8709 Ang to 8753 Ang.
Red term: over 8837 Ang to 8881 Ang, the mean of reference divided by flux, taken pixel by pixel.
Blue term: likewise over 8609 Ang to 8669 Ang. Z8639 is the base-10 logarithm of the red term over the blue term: -0.001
